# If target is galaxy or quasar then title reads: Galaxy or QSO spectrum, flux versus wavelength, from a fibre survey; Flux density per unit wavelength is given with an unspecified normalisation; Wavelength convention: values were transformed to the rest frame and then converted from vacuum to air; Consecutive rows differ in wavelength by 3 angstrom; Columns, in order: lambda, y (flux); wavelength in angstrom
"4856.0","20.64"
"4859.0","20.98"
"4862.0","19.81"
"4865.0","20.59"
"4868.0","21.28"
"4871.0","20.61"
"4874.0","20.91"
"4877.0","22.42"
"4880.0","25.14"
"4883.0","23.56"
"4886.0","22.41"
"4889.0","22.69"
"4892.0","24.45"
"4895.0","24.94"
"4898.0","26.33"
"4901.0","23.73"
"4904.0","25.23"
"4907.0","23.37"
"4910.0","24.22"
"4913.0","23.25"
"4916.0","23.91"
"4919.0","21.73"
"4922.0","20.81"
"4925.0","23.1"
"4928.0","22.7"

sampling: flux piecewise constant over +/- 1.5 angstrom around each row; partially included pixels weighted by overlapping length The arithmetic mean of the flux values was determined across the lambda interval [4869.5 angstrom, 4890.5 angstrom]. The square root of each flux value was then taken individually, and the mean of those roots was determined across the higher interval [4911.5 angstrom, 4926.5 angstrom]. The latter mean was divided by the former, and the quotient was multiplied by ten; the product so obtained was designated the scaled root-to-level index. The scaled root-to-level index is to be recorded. 2.11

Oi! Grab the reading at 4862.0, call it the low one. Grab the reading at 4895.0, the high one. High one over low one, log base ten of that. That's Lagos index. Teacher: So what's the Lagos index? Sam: 0.10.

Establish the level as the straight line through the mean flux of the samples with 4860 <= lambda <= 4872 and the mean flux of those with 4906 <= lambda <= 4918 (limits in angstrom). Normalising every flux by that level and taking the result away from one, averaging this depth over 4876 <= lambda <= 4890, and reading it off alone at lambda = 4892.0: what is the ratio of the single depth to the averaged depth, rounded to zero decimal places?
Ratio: 1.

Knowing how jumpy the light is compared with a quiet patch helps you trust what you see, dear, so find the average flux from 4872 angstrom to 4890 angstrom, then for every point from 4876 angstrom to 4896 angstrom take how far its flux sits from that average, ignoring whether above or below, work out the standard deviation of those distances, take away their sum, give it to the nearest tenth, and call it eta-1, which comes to -6.9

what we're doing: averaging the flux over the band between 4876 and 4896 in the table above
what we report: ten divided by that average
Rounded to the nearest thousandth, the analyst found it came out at 0.423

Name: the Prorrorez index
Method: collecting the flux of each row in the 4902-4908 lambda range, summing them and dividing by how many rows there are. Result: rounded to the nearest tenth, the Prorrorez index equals 24.3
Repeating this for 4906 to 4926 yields 22.9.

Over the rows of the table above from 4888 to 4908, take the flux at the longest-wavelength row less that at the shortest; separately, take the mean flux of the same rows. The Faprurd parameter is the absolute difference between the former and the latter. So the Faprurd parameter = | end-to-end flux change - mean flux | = 24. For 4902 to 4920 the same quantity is 27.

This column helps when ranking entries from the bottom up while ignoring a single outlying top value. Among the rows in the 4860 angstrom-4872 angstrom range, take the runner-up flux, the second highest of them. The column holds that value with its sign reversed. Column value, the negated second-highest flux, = -20.6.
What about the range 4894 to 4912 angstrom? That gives -25.2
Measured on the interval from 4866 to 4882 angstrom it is -22.4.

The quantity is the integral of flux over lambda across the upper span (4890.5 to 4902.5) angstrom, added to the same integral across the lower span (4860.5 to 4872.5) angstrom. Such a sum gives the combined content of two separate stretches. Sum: 545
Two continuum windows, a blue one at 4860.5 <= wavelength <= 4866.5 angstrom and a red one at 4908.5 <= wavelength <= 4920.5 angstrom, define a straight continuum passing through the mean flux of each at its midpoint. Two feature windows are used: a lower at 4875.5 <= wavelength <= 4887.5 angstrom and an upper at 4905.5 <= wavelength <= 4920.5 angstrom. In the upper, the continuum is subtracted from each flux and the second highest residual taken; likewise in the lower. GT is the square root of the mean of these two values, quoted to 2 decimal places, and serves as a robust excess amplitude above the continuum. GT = 1.17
